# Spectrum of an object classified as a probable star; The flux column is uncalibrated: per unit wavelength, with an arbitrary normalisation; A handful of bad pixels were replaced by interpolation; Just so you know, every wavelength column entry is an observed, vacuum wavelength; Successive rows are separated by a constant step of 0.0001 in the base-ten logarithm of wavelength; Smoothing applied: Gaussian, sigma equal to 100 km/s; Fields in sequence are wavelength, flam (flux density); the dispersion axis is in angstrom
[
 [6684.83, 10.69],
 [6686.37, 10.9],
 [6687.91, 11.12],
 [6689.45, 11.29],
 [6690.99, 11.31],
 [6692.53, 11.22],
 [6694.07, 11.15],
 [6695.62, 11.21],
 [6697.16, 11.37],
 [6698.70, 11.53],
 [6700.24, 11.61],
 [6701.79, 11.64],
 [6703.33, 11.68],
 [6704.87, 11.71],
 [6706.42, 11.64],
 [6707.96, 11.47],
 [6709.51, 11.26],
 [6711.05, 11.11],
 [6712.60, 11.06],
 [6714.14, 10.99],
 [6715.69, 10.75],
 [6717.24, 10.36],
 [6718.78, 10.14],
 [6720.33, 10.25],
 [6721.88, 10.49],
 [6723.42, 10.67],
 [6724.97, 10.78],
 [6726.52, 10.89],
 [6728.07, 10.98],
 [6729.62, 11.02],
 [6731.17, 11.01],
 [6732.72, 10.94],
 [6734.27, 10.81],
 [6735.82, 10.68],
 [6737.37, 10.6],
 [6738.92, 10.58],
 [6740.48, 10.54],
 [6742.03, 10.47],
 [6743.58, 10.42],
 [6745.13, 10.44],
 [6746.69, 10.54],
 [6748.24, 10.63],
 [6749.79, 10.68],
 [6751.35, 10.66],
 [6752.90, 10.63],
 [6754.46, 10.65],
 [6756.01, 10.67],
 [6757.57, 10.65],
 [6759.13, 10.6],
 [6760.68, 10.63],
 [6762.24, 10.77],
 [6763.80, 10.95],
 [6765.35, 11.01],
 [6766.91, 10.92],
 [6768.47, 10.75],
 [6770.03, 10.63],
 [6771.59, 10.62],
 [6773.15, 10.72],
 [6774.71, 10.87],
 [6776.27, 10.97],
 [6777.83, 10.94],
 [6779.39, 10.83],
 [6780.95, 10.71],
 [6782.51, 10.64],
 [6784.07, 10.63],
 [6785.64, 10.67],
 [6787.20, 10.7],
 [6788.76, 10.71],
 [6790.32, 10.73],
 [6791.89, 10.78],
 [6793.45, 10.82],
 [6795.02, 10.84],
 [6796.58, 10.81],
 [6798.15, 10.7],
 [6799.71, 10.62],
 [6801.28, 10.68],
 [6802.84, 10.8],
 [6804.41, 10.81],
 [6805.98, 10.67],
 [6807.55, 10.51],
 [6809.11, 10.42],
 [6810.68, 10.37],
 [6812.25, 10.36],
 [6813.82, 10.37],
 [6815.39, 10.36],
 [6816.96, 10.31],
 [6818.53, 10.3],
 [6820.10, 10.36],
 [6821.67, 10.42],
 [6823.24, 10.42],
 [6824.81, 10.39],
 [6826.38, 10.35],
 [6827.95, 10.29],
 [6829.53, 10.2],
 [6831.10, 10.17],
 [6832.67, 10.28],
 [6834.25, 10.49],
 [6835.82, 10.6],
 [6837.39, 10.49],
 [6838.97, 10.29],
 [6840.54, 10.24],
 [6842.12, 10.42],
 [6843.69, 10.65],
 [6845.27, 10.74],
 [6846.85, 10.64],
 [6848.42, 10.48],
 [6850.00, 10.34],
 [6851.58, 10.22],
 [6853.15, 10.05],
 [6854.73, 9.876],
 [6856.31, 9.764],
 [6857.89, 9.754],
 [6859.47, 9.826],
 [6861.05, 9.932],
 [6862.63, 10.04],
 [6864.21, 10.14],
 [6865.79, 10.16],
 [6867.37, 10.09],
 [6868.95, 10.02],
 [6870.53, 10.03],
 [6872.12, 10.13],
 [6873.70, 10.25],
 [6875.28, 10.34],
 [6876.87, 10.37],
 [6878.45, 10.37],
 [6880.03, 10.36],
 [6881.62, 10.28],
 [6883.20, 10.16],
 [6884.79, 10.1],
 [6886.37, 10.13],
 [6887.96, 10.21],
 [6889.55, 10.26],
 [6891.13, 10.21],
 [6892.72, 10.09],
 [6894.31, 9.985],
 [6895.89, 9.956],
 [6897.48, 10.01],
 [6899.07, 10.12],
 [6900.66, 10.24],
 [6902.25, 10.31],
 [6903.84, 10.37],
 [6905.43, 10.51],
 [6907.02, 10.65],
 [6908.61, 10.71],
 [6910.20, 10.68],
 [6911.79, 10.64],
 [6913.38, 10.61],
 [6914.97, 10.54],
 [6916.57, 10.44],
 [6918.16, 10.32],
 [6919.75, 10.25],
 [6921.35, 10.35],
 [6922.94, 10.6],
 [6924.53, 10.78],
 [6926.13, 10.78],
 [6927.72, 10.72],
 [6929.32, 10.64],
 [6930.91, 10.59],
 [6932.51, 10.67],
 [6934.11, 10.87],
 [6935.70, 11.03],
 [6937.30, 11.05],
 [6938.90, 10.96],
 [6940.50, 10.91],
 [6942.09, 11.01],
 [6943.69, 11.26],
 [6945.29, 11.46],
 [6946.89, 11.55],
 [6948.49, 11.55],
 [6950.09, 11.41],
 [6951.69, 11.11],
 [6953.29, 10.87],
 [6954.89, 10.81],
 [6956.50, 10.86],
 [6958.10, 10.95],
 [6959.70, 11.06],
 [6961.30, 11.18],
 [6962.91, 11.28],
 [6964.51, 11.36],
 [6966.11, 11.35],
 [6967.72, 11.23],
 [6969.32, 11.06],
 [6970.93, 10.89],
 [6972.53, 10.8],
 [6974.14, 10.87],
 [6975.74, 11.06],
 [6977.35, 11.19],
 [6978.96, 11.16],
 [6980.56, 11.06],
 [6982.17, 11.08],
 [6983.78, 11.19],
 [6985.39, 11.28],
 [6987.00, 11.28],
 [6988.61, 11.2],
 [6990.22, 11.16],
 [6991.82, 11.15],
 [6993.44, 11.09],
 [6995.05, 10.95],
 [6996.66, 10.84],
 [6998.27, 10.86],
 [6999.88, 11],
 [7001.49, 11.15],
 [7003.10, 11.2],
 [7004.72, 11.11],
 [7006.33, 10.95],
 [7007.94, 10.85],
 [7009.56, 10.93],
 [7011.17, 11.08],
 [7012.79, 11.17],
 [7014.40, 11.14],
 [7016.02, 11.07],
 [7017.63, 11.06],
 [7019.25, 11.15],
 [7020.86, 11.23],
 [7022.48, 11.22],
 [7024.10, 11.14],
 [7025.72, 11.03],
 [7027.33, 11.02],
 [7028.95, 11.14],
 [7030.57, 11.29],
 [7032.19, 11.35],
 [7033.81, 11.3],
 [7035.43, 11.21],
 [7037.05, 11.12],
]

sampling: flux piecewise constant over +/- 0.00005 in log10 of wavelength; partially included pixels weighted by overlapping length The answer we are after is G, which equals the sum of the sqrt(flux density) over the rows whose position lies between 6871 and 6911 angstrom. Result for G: 80.1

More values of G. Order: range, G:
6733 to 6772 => 81.6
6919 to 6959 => 82.6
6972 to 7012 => 83.1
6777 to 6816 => 81.6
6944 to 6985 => 83.4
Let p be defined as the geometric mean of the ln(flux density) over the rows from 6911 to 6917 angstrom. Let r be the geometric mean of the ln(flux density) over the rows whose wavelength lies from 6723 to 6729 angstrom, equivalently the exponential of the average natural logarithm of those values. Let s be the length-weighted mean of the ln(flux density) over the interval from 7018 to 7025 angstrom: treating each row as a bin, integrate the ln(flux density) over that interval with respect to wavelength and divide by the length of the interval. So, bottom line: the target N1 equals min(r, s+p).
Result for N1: 2.38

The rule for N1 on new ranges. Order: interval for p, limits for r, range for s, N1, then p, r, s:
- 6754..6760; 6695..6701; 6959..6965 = 2.44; 2.36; 2.44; 2.42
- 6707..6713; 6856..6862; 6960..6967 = 2.28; 2.42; 2.28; 2.42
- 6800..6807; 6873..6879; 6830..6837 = 2.34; 2.37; 2.34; 2.34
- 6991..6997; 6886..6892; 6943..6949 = 2.32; 2.40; 2.32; 2.44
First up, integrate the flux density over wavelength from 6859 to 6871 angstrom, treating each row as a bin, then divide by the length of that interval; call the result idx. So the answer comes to 10.0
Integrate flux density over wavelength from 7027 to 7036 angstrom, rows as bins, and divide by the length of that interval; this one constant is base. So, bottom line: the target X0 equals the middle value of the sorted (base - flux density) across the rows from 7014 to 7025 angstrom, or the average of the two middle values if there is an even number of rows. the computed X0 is 0.1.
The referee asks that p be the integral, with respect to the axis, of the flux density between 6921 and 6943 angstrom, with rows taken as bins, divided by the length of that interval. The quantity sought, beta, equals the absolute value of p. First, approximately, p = 10.8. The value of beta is 10.8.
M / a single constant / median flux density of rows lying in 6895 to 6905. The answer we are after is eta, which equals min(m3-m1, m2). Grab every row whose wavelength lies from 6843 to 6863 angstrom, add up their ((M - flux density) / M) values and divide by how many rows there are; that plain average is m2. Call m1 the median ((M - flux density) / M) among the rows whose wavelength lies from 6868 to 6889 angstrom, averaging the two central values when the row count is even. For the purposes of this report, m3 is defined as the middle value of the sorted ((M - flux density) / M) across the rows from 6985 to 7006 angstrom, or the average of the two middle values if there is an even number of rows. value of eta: -0.092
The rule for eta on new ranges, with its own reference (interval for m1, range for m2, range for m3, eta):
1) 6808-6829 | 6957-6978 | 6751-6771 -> -0.090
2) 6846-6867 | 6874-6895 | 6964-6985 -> -0.101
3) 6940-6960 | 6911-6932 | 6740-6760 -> -0.037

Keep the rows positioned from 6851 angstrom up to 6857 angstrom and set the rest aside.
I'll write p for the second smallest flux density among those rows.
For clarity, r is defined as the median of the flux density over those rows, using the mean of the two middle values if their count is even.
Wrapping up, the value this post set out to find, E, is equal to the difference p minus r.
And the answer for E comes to -0.09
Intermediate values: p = 9.876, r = 9.96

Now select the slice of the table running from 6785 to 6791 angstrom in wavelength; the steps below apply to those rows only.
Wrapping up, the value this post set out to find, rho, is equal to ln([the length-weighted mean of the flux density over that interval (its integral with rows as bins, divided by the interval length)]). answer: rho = 2.37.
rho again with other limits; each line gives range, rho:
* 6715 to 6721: 2.34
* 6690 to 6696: 2.42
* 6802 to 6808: 2.37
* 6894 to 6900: 2.31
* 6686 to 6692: 2.41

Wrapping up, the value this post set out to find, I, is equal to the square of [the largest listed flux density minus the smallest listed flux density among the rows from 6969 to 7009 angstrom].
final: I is 0.2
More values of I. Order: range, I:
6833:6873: 1.0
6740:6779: 0.3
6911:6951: 1.7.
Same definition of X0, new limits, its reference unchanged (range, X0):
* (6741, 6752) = 0.7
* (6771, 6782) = 0.4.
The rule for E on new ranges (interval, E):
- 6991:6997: -0.07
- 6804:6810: -0.08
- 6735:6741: -0.01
